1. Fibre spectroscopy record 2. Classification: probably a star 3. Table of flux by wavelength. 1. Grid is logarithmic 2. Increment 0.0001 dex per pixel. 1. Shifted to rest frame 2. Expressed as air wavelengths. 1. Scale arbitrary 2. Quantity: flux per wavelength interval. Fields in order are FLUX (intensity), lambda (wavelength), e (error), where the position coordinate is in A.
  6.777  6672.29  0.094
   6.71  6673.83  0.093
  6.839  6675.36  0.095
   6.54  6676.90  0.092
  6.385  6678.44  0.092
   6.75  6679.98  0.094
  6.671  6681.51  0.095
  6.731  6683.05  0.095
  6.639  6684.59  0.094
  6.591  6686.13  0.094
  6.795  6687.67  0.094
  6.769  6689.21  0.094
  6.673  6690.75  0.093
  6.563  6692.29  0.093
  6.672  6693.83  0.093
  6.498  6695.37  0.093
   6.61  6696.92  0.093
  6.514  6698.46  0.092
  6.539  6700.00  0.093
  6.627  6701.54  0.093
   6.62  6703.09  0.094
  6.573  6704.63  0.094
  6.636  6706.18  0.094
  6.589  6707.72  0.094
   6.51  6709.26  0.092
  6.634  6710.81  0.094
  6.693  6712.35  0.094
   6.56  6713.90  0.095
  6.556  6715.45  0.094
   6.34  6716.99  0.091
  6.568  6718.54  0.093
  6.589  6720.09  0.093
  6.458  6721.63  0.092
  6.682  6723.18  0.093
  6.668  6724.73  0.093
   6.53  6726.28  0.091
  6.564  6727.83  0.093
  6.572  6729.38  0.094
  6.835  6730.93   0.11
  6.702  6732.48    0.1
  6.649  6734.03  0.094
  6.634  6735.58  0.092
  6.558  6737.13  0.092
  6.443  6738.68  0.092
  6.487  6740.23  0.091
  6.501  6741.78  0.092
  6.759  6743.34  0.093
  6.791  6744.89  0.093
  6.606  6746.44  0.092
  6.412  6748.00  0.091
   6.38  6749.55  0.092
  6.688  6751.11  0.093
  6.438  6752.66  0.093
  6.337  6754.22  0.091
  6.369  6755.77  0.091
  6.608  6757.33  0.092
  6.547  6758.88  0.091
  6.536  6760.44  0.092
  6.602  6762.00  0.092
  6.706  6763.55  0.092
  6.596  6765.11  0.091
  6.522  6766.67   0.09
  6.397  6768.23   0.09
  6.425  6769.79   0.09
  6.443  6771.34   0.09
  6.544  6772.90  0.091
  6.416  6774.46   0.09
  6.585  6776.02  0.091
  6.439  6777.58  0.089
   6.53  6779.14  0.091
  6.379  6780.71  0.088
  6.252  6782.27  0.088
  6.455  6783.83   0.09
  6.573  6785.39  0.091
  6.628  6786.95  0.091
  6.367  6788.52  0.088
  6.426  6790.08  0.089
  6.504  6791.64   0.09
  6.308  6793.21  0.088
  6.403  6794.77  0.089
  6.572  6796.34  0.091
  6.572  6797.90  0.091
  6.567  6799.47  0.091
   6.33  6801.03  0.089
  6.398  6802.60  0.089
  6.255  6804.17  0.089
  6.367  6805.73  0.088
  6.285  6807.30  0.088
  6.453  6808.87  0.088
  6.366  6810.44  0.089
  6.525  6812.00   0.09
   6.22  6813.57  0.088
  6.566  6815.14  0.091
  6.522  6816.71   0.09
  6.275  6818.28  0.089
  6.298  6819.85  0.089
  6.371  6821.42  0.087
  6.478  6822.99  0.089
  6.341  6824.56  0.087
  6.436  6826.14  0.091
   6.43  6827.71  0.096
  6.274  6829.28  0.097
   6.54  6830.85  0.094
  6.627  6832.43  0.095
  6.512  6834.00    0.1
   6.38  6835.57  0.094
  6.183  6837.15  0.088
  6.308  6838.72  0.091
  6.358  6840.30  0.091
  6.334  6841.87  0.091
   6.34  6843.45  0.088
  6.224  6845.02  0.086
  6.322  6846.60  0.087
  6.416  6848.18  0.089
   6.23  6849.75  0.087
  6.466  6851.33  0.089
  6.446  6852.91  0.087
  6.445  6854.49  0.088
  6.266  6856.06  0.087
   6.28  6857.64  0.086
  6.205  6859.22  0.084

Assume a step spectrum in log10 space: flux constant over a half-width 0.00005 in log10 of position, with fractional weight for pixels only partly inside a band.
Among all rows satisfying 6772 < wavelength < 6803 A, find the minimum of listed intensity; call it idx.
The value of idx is 6.252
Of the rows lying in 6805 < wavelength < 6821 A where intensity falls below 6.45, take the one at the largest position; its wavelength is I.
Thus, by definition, 6819.85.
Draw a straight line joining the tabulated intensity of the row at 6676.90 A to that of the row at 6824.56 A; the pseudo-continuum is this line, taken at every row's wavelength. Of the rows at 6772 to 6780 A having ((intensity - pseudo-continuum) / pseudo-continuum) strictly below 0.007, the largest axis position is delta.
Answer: 6777.58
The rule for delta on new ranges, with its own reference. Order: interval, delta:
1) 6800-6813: 6810.44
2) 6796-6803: 6802.60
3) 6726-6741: 6740.23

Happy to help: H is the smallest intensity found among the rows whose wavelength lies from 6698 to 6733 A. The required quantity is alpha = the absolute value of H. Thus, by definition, 6.34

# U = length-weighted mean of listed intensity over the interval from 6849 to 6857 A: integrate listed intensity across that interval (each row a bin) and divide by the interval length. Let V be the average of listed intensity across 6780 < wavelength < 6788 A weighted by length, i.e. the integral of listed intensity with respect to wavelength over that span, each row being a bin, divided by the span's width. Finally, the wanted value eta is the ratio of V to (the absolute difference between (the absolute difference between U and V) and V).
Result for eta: 1.01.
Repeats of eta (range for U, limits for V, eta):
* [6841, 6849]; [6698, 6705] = 1.04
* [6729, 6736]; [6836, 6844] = 1.07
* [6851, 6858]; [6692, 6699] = 1.03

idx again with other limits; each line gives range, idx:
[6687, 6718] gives 6.34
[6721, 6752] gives 6.38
